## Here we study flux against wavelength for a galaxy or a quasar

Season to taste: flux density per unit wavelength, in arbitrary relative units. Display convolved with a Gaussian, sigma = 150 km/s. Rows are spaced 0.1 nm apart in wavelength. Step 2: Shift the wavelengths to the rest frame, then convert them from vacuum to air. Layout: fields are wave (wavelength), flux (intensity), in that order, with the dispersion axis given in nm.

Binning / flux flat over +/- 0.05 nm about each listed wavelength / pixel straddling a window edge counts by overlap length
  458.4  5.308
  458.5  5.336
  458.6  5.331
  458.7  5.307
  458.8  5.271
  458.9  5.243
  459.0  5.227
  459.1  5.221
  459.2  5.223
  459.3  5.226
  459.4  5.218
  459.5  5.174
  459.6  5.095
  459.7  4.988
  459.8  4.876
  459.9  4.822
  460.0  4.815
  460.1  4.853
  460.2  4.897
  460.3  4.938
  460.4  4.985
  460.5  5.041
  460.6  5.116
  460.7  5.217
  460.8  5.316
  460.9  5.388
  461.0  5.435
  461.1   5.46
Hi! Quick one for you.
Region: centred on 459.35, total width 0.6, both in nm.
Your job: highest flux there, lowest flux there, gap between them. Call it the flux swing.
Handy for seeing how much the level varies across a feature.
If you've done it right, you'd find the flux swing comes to 0.13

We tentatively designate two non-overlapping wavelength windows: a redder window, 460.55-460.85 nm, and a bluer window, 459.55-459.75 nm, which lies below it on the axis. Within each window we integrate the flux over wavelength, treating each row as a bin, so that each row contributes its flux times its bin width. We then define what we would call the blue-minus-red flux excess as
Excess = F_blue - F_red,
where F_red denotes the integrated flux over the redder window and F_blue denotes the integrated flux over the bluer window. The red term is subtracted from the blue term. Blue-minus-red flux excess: -1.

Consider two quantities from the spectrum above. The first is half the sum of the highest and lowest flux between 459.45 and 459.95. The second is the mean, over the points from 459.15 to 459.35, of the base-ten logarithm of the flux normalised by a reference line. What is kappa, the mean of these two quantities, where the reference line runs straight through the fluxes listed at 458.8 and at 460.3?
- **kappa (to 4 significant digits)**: 2.501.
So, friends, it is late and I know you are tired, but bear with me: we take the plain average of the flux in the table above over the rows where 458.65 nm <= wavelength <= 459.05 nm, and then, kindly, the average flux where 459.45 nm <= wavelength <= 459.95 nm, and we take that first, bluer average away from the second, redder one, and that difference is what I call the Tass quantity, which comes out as -0.27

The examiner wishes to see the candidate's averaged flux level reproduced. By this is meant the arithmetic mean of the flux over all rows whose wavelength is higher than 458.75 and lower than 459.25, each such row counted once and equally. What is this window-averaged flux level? 5.24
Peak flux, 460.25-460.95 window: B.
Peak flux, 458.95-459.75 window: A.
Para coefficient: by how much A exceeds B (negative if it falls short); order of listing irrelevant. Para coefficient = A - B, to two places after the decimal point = -0.16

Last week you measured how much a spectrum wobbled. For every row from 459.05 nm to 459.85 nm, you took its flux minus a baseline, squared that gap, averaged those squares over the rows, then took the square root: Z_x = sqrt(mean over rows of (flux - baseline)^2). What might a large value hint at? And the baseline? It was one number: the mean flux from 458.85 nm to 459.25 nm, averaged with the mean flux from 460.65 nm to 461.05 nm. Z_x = 0.20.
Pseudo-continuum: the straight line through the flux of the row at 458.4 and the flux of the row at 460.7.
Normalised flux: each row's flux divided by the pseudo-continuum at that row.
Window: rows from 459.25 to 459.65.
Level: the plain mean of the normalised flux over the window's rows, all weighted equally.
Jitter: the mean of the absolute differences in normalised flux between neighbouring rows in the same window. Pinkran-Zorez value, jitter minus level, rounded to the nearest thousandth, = -0.976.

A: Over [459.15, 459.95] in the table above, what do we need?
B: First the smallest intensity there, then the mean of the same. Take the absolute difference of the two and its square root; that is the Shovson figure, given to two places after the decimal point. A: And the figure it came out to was 0.51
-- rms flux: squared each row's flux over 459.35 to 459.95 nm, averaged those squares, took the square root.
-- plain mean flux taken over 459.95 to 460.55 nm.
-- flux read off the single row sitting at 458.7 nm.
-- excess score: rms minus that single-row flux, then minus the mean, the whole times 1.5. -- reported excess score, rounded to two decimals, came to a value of -7.80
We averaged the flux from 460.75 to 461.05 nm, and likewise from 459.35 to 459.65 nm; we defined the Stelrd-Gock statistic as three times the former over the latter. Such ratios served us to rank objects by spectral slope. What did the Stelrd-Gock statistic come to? 3.13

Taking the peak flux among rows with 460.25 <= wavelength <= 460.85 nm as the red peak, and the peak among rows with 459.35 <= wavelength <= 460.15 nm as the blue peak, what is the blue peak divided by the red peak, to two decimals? 0.98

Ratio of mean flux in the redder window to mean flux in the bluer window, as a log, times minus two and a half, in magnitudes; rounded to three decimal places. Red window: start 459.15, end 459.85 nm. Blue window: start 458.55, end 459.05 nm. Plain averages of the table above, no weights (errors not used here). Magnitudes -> 0.034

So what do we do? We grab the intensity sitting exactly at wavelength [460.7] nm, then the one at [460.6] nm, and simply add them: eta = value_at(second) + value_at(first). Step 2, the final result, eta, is 10.3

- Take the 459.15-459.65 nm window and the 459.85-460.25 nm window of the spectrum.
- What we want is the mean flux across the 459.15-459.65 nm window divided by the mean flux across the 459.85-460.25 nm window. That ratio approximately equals 1.07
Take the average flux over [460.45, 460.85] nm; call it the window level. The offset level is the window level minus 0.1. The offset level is 5.07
